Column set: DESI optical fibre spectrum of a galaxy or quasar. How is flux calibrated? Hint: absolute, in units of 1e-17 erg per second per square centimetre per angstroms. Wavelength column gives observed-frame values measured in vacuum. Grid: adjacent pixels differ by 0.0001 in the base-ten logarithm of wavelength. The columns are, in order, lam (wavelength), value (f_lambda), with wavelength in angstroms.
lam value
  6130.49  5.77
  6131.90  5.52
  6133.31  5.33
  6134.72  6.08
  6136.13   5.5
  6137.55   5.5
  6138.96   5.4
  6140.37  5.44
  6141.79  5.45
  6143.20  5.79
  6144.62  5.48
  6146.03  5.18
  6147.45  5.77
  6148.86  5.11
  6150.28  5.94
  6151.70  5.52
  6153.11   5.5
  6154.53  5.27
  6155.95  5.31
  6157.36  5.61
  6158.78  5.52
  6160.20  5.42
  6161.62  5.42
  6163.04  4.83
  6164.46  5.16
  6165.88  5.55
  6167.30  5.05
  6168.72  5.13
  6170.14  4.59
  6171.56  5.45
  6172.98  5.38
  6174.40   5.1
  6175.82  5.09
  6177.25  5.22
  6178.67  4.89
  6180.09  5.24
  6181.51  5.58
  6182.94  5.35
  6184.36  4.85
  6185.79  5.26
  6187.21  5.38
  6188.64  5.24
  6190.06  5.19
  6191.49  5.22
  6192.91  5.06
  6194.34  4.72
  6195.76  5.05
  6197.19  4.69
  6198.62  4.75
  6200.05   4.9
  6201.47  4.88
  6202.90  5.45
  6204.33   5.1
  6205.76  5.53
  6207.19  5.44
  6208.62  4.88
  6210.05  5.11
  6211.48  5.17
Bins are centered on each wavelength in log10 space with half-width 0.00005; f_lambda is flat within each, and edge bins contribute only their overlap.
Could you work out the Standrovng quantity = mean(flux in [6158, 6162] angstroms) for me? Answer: 5.45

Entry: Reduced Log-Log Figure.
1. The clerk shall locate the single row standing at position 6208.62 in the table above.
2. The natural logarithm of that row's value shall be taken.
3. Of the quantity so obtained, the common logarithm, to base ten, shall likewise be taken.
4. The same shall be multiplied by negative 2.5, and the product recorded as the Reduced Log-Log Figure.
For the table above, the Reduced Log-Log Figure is -0.500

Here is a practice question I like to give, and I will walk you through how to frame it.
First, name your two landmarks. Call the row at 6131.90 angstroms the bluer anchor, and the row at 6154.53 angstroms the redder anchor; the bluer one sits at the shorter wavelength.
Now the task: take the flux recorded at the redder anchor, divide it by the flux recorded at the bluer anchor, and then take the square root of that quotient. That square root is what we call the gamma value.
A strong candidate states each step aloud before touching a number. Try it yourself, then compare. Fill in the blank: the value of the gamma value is 0.98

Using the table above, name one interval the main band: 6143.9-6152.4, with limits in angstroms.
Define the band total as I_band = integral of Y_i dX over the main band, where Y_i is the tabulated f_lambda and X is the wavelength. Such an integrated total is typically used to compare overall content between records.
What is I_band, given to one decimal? 46.7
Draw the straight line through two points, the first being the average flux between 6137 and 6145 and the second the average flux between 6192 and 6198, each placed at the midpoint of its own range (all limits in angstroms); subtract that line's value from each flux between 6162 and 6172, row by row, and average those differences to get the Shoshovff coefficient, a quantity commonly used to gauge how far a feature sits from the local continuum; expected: -0.10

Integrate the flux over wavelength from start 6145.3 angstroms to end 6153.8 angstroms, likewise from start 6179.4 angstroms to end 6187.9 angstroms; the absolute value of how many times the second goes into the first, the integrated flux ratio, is 1.04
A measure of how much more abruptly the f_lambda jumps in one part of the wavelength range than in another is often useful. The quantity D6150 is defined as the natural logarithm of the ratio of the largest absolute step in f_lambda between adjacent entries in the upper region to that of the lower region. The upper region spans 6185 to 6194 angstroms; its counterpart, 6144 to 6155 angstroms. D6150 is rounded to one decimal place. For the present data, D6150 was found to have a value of -1.6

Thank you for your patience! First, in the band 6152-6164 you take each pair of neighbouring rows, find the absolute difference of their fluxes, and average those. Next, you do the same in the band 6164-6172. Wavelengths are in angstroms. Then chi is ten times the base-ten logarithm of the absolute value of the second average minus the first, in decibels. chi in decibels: -6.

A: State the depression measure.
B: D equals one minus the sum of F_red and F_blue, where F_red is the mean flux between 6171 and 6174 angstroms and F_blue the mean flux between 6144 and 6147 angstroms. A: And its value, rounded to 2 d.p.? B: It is -9.75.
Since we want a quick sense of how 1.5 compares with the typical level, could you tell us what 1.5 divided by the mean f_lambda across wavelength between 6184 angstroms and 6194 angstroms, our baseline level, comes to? 0.290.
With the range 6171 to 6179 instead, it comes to 0.289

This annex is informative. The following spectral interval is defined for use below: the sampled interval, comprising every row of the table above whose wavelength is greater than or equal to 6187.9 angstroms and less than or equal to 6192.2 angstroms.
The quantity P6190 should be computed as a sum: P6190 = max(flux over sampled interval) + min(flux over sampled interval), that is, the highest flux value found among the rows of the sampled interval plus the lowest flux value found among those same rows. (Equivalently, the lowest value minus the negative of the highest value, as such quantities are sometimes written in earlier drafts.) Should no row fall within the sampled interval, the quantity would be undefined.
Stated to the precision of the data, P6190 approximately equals 10.4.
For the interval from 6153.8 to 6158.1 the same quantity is 10.9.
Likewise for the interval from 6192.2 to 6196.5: 9.8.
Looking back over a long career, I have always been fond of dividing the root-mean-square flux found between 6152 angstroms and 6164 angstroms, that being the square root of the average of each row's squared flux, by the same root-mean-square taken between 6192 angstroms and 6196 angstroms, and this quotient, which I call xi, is 1.08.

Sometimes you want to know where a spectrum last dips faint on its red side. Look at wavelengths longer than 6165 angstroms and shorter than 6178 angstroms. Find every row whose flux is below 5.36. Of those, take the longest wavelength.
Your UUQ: 6177.25 angstroms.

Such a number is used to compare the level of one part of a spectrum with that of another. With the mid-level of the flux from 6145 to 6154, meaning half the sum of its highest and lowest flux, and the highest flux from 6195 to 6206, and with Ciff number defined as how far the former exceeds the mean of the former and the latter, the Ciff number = 0.00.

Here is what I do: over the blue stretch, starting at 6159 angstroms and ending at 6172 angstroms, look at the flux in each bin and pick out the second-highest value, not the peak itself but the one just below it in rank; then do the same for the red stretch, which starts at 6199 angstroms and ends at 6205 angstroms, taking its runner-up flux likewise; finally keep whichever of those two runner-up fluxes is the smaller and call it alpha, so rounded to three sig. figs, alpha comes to 5.10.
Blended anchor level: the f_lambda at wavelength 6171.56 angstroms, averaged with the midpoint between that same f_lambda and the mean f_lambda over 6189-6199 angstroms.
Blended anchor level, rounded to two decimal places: 5.33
